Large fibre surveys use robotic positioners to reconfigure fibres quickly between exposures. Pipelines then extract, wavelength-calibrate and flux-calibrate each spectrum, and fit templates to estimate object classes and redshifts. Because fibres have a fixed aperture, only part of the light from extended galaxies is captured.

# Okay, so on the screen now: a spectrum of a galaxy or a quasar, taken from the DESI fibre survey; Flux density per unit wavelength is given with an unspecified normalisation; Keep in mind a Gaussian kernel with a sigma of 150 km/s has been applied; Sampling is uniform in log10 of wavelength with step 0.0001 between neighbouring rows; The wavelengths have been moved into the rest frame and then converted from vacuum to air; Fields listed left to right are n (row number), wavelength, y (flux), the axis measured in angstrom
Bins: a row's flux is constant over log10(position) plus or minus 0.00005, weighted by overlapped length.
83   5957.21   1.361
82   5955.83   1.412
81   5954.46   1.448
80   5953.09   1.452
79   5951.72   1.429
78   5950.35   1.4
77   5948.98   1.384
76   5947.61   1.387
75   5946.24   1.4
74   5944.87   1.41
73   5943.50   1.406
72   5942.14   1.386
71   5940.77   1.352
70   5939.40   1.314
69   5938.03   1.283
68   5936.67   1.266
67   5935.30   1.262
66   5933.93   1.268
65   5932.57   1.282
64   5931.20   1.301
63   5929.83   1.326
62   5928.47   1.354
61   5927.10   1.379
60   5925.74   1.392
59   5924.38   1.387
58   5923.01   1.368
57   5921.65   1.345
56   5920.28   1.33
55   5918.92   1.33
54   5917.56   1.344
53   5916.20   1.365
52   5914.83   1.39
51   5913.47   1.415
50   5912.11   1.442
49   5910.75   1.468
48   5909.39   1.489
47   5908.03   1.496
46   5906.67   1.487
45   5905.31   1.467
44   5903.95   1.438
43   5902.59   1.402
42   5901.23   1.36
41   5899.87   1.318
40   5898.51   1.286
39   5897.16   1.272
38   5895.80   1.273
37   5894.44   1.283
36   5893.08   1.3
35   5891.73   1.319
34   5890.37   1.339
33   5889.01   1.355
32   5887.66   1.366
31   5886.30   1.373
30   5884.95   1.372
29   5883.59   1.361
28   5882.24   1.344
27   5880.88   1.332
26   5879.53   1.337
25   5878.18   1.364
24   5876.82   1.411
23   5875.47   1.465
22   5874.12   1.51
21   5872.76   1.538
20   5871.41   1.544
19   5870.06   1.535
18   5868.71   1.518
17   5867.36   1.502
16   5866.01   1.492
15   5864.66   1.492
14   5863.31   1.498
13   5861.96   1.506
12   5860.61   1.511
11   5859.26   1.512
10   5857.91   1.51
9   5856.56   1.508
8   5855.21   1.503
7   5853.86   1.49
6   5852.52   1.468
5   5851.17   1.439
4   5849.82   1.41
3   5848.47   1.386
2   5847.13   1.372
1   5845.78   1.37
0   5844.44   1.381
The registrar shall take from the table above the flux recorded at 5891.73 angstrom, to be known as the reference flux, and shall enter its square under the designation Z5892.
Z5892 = 1.74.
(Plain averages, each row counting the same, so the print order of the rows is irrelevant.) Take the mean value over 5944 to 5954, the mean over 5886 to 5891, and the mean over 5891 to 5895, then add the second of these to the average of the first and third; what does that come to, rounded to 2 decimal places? 2.71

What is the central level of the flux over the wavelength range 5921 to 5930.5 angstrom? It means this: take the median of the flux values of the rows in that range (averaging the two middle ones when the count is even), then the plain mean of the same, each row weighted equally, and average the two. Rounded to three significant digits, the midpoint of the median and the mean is 1.37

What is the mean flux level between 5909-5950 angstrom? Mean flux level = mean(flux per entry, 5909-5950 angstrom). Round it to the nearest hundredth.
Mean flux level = 1.36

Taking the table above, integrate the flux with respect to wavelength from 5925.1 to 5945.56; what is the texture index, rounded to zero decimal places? 27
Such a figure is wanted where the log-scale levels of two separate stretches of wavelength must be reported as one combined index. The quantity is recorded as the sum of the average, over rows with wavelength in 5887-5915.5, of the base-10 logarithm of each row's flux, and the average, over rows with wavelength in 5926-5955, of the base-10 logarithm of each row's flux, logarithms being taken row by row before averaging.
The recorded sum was 0.271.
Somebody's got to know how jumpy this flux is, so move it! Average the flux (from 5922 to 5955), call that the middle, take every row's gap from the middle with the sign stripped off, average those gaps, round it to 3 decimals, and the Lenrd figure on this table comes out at 0.049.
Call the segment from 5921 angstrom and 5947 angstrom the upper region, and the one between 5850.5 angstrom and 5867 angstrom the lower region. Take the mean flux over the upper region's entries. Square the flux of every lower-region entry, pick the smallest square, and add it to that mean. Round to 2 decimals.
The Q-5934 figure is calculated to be 3.41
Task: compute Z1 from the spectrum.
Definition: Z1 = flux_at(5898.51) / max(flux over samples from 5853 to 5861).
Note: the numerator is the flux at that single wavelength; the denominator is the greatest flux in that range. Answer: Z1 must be 0.85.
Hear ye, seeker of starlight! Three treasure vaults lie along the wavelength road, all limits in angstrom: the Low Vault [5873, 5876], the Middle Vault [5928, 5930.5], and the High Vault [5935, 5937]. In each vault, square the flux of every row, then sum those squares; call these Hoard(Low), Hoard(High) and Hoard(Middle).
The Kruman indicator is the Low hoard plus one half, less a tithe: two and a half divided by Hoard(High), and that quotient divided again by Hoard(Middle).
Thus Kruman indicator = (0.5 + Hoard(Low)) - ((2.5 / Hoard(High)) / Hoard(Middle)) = 4.7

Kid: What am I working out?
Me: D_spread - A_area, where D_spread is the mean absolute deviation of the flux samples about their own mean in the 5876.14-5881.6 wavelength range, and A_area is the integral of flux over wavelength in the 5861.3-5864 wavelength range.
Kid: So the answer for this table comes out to -4.0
